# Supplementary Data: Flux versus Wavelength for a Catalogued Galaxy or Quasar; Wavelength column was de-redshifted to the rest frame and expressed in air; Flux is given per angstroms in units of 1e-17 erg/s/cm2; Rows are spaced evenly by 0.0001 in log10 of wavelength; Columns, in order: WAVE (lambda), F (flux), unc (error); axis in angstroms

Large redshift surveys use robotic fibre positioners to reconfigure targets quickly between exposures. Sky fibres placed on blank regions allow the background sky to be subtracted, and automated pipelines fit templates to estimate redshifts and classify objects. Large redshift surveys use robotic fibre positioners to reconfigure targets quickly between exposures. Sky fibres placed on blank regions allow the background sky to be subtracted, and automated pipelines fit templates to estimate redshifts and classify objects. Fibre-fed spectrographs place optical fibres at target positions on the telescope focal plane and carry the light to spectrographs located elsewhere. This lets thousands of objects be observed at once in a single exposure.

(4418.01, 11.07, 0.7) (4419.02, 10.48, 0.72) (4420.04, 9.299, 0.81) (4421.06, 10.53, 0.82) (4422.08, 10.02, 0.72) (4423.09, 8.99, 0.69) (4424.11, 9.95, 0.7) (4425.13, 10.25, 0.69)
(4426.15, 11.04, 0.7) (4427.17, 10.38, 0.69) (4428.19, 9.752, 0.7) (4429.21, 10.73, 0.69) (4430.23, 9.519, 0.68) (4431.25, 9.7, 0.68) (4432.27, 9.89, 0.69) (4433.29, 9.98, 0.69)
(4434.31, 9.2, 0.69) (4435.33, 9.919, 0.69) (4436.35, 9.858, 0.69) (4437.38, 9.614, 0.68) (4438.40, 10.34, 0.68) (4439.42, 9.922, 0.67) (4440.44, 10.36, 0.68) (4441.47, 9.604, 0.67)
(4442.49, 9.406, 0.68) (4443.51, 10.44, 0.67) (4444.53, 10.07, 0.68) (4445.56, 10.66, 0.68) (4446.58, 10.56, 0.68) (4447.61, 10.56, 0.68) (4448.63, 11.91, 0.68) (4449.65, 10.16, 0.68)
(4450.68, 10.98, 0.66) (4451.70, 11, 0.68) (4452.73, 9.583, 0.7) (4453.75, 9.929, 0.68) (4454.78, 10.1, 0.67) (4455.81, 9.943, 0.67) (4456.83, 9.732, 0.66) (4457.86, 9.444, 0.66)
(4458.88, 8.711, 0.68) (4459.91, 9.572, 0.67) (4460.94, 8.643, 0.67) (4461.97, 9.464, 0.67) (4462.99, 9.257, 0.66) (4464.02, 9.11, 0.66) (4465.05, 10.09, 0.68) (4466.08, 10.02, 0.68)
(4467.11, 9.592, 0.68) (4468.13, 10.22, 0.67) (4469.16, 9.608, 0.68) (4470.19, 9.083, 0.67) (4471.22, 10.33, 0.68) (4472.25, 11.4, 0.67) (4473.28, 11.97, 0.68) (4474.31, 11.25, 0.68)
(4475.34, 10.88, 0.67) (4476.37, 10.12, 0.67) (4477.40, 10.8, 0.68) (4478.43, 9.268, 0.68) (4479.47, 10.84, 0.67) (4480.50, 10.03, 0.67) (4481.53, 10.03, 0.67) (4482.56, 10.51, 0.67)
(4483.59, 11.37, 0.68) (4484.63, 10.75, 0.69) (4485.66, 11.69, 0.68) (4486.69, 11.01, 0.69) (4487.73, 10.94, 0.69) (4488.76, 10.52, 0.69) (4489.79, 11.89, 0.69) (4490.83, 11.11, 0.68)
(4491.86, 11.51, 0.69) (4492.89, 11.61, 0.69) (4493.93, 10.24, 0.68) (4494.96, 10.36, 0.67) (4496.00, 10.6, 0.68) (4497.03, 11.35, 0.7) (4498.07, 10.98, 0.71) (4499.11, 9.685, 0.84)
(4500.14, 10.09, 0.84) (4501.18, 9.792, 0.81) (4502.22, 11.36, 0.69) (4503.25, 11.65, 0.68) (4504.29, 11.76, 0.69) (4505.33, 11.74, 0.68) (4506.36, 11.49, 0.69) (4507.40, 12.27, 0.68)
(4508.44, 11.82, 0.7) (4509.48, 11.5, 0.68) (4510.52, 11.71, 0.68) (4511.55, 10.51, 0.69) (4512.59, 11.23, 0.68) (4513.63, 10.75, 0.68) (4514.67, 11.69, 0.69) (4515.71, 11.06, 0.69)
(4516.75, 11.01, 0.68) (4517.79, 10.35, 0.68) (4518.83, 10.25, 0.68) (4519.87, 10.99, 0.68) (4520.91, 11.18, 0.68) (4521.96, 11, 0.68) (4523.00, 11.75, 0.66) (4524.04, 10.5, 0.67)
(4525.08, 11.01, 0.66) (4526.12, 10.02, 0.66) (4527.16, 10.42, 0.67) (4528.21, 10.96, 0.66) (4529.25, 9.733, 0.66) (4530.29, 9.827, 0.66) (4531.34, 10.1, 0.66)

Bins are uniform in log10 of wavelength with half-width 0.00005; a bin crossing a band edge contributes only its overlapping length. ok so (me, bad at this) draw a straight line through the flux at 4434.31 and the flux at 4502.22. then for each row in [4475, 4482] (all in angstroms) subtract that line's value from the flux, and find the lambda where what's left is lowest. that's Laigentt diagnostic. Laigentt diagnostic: 4478.43 angstroms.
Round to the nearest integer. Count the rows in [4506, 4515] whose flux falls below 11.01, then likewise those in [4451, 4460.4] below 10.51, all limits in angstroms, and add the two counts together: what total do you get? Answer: 10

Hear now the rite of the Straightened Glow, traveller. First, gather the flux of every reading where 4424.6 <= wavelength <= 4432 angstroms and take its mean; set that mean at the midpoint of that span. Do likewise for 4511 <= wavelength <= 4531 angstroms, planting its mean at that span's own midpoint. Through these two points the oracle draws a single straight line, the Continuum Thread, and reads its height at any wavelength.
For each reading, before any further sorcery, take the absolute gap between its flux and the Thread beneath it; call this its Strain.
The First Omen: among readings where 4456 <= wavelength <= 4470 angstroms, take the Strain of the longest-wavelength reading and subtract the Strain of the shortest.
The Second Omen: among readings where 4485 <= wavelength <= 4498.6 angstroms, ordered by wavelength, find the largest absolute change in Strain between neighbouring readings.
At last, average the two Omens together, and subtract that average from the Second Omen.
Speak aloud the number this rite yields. 0.55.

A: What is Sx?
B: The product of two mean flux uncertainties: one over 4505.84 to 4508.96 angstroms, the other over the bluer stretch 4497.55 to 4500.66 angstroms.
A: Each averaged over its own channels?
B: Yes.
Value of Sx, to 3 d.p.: 0.550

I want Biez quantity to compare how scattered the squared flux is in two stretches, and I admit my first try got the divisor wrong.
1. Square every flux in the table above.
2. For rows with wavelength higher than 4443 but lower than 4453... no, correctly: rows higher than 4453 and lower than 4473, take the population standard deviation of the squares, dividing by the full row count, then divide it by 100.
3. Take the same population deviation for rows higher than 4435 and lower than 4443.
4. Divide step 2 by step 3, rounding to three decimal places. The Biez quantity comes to 0.019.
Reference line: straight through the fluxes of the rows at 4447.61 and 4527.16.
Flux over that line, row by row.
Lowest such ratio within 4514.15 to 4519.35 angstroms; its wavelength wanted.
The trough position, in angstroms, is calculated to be 4518.83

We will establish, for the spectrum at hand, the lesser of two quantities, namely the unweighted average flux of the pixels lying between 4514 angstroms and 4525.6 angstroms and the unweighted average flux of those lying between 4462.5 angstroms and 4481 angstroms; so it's 10.2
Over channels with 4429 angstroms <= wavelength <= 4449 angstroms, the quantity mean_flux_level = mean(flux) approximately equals 10.1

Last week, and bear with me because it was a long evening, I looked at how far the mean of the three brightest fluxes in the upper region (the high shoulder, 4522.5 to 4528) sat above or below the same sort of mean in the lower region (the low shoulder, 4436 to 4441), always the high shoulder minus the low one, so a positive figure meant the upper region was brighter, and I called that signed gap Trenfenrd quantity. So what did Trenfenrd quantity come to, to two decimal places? 0.88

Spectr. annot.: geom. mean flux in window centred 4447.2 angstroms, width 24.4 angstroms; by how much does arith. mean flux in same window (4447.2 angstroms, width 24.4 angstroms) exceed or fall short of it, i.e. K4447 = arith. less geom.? 0.020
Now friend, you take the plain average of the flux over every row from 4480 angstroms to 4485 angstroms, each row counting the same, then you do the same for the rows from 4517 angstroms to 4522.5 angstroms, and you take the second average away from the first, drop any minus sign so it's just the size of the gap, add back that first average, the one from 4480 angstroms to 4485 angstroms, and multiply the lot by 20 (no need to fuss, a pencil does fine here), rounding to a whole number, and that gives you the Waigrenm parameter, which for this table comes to 215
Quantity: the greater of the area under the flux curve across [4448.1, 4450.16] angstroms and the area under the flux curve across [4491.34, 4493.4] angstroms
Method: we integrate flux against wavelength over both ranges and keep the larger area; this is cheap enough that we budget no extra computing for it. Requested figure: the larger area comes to 23.9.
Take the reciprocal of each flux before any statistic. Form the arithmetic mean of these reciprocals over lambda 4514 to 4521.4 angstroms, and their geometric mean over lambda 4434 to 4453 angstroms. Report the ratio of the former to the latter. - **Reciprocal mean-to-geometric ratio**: 0.935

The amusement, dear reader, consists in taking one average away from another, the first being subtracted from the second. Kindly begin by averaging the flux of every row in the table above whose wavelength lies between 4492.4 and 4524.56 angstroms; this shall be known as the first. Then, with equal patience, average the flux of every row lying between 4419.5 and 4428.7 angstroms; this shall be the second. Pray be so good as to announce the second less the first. -1.0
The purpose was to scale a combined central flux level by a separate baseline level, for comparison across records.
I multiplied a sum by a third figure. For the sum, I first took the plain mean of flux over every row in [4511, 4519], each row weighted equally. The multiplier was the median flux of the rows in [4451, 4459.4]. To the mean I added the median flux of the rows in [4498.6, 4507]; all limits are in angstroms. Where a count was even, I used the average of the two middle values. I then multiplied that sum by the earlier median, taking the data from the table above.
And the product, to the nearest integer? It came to 219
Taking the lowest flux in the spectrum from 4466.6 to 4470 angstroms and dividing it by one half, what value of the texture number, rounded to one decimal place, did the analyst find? 19.2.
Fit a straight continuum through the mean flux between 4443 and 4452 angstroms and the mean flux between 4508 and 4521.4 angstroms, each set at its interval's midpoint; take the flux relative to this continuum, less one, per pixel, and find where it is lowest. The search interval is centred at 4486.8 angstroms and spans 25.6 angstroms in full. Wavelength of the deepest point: 4478.43 angstroms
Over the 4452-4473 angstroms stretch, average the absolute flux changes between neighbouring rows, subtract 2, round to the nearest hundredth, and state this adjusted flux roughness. -1.45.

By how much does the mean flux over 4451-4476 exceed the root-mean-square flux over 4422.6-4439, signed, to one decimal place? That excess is 0.0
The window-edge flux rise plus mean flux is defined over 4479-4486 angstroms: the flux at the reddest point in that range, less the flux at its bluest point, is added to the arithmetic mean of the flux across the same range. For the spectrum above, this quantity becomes 11.6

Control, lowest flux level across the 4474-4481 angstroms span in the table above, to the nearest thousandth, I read 9.268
